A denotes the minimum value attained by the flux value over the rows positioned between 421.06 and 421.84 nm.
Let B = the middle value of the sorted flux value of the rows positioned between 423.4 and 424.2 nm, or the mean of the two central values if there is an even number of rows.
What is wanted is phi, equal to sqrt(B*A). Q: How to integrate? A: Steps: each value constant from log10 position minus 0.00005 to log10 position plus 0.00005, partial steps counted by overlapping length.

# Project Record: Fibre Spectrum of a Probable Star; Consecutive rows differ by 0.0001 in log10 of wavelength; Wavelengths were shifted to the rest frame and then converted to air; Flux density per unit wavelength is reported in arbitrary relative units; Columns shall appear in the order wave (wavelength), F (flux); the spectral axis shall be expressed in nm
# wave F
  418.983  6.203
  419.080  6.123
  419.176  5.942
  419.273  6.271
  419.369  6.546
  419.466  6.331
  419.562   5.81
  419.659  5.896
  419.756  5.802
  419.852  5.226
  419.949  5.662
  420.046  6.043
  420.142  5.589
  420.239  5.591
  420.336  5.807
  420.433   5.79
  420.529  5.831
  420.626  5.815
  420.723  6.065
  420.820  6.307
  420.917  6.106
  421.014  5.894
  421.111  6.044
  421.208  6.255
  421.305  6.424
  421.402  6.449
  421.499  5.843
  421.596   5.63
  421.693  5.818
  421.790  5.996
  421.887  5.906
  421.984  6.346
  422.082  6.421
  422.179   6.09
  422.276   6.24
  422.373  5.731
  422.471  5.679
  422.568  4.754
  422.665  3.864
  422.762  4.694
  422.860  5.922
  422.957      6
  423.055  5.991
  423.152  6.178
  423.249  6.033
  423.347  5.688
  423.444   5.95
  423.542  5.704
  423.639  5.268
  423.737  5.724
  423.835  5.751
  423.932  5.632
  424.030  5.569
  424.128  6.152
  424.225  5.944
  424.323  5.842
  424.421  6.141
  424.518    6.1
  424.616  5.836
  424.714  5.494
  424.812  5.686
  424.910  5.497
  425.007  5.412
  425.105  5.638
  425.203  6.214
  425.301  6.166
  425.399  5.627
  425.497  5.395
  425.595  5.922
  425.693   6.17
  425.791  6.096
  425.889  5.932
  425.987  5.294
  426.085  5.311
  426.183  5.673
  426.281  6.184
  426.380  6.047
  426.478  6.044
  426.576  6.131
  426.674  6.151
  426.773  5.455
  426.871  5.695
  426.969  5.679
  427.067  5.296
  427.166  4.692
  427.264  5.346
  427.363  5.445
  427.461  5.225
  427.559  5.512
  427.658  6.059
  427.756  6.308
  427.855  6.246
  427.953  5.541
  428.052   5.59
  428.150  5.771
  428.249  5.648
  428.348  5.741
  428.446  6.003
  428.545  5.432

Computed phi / 5.67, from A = 5.63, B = 5.71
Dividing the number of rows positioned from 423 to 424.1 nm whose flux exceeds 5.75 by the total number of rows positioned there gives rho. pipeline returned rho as 0.45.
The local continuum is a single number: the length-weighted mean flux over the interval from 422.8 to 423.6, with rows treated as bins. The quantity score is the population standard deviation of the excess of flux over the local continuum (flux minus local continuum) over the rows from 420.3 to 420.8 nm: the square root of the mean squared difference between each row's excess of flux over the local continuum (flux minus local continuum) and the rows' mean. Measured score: 0.103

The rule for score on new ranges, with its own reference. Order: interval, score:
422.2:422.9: 0.786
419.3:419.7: 0.304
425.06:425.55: 0.324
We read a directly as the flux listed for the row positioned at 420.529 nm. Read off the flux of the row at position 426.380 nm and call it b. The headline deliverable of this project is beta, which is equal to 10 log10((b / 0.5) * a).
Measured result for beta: 18.48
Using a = 5.831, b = 6.047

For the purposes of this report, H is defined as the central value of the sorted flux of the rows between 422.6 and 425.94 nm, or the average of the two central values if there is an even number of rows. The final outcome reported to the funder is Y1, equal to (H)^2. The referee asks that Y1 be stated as 34.1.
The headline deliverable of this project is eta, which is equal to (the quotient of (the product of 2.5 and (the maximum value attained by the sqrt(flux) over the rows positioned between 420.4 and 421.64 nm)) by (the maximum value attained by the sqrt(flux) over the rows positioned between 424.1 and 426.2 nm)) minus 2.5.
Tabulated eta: 0.047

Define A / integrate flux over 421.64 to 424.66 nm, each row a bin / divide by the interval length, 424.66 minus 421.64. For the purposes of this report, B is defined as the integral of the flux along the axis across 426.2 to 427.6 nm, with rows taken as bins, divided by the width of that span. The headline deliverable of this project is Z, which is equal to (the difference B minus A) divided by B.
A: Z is -0.02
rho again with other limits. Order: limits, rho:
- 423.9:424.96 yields 0.55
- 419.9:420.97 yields 0.73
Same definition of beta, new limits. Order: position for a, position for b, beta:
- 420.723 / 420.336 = 18.48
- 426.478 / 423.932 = 18.33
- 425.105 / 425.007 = 17.86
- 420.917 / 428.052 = 18.34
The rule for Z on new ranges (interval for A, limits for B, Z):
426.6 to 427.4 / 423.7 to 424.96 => 0.05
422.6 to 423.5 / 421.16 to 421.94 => 0.08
